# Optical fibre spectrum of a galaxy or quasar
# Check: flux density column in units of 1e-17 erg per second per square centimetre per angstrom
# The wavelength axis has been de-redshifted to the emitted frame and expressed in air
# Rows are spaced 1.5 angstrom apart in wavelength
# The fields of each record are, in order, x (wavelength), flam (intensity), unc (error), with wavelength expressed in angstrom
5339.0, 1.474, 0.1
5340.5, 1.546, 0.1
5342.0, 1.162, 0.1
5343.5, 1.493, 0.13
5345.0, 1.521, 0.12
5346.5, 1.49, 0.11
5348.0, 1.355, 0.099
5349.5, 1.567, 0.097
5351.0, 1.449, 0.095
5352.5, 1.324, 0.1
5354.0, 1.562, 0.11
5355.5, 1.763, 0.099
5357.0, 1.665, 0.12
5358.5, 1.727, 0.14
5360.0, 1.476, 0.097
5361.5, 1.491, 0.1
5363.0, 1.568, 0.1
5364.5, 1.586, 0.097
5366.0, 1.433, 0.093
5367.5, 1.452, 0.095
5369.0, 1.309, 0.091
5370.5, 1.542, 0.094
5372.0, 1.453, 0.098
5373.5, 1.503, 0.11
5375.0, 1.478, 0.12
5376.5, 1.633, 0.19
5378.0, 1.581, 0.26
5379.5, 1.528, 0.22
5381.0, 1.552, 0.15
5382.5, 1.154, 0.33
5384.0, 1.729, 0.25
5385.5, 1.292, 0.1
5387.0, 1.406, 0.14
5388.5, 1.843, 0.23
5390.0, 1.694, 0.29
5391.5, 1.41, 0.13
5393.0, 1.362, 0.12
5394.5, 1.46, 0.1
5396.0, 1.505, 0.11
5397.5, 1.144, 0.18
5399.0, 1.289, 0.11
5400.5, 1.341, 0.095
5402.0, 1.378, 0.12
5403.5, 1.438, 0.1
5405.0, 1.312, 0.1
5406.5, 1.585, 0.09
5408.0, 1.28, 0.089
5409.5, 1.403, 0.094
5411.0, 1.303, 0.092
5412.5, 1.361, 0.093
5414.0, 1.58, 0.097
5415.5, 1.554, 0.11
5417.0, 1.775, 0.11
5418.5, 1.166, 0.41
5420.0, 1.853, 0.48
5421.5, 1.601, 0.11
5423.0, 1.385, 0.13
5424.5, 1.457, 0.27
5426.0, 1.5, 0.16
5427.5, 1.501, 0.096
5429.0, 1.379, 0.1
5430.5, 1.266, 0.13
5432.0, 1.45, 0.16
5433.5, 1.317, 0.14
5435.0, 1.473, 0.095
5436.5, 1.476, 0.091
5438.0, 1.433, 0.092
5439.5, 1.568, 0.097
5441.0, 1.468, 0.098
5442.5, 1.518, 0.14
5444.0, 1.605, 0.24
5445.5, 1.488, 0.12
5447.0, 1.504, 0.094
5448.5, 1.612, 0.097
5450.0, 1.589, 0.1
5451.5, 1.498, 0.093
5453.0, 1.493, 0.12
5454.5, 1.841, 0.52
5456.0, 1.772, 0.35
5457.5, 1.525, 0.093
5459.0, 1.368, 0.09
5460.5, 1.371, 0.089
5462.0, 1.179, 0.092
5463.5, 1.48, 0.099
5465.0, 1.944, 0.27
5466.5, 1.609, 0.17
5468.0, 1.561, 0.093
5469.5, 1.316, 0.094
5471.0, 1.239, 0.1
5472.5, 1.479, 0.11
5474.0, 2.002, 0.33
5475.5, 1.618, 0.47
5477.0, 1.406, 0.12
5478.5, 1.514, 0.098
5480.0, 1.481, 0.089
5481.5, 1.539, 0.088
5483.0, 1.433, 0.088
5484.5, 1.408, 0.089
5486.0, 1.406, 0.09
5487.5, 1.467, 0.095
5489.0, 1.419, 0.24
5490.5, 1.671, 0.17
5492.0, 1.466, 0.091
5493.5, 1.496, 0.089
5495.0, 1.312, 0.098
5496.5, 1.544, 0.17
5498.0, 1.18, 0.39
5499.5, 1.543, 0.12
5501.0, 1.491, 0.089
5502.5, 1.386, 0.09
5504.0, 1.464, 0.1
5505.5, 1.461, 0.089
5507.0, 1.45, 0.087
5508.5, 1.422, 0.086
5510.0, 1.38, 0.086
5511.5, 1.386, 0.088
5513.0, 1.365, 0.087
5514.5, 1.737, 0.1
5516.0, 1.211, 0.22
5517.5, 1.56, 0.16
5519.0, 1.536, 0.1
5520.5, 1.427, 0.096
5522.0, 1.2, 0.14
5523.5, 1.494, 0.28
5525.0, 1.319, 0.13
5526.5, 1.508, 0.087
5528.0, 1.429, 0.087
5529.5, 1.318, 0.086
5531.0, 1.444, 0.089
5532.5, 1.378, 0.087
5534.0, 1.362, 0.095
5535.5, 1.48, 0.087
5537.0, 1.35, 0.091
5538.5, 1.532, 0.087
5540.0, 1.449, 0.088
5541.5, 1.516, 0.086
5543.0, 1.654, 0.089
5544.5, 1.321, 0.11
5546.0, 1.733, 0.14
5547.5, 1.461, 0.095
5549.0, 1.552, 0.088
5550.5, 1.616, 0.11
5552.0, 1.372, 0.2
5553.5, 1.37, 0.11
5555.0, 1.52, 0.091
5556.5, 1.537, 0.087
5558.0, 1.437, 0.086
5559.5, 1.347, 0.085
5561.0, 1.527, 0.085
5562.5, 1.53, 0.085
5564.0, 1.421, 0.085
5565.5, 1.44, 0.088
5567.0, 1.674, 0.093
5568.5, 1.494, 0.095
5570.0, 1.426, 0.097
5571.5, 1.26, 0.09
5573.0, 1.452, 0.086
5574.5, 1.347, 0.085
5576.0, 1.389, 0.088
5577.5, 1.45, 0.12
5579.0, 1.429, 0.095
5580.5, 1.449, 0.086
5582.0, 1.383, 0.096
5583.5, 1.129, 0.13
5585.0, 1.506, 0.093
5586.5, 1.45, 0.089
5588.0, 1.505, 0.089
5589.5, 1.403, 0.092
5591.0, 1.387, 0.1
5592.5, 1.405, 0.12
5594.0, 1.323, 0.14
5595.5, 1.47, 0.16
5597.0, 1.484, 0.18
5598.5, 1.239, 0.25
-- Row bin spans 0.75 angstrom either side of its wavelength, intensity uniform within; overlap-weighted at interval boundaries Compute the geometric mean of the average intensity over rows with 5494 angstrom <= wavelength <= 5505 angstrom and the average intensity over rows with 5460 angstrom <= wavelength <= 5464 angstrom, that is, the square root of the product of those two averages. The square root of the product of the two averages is 1.38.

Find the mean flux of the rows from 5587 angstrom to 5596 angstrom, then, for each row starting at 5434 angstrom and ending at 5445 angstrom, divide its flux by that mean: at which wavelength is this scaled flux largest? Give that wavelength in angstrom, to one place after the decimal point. 5444.0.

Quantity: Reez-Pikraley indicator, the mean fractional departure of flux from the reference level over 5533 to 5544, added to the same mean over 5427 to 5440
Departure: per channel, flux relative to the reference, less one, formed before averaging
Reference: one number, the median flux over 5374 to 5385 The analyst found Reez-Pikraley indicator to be -0.13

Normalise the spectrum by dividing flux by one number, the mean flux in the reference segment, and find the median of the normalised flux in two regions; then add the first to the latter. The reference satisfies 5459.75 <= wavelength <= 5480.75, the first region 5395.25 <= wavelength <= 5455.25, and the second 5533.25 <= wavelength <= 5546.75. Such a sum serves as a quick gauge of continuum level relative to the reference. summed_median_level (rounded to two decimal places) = 1.95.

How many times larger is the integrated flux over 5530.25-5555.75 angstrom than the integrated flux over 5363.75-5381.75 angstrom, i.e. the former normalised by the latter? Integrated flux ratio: 1.4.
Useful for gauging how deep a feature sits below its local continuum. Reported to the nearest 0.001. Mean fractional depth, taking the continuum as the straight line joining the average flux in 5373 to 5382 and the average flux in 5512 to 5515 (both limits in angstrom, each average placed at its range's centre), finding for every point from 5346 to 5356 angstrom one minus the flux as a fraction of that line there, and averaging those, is 0.028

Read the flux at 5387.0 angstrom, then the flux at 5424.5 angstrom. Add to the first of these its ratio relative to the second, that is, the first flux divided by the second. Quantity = 2.37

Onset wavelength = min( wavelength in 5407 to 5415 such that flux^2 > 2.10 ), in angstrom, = 5414.0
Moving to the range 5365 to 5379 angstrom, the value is 5367.5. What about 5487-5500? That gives 5487.5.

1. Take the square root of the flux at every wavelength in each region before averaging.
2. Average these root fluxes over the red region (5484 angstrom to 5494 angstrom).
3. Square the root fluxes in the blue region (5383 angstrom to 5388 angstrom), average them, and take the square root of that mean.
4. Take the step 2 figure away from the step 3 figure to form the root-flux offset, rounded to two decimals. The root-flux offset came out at 0.00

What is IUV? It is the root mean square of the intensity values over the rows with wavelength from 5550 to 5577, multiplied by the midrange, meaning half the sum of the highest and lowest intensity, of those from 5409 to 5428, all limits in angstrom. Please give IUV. 2.20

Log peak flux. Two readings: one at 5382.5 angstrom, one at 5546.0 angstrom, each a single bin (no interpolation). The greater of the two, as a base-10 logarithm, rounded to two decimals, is 0.24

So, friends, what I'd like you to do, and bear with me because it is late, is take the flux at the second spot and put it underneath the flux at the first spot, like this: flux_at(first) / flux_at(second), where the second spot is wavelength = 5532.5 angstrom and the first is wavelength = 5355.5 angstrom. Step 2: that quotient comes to 1.28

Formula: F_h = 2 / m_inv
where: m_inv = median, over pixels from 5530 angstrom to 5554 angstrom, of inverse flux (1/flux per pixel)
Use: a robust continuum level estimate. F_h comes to 2.91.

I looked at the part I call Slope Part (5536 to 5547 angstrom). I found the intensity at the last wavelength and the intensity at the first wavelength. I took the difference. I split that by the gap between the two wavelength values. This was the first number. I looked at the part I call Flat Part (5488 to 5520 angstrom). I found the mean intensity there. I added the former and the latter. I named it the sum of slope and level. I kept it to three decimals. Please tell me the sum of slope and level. 1.494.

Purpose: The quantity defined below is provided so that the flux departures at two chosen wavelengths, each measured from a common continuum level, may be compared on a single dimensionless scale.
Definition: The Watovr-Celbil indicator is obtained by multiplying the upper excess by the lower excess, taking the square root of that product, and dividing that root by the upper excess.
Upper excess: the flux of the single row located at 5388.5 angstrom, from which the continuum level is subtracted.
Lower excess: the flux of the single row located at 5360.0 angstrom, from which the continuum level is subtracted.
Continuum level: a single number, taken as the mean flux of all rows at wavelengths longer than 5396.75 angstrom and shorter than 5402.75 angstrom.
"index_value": 0.58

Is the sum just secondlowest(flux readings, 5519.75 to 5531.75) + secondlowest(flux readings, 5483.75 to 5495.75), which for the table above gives 2.72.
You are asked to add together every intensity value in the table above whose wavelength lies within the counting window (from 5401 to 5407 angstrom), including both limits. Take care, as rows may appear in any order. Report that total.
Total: 5.71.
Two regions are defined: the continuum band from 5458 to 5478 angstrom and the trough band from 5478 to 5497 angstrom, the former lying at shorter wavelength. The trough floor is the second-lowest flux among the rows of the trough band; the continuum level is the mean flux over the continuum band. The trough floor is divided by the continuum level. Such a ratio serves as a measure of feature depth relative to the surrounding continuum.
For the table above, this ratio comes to 0.934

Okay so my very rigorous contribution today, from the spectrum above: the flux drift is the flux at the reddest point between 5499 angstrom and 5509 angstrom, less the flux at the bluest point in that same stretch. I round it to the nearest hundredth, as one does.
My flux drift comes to -0.12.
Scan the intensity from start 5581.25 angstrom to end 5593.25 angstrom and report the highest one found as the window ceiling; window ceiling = 1.506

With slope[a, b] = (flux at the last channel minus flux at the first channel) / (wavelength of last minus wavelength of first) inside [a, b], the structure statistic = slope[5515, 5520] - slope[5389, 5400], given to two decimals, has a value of 0.15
